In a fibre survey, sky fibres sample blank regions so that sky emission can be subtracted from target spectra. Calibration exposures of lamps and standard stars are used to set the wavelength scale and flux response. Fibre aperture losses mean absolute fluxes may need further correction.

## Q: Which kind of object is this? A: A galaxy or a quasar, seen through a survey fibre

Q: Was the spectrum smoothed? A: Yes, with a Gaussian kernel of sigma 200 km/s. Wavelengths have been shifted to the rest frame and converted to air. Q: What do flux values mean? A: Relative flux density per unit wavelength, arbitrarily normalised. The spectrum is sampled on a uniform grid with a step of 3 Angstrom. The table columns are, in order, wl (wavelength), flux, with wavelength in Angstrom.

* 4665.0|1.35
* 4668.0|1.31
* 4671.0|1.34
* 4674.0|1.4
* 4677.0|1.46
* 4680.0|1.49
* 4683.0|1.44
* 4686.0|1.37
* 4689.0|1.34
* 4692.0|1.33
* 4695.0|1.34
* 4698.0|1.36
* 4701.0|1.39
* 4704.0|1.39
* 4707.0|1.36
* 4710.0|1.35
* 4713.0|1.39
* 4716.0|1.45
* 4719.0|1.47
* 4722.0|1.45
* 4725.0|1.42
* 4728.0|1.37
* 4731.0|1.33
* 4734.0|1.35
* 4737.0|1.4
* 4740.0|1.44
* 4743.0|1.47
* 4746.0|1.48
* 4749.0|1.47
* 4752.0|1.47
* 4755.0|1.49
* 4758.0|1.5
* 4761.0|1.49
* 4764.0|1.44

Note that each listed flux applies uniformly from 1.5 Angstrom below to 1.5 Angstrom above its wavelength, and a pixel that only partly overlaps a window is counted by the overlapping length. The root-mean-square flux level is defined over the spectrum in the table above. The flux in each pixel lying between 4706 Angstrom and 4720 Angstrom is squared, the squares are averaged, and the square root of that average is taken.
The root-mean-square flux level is 1.40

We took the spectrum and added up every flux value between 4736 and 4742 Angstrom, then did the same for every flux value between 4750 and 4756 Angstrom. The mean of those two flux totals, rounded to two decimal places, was 2.90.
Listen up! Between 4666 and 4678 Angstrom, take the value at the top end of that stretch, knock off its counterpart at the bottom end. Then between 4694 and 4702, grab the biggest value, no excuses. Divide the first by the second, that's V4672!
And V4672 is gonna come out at 0.11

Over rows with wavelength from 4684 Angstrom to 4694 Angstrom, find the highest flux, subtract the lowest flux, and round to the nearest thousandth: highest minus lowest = 0.040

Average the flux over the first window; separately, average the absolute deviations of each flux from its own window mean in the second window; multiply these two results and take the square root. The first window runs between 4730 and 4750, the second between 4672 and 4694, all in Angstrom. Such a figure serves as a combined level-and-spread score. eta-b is 0.268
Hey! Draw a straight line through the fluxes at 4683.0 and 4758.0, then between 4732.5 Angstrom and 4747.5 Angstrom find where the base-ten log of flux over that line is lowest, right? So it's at 4734.0 Angstrom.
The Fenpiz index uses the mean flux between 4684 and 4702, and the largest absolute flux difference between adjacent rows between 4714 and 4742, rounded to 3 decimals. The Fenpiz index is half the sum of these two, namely 0.703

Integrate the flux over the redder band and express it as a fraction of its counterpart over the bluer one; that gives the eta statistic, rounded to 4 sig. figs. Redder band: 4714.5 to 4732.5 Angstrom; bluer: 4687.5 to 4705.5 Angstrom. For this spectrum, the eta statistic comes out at 1.042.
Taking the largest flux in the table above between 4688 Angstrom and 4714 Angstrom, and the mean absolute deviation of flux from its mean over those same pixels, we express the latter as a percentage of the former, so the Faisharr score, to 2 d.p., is 1.39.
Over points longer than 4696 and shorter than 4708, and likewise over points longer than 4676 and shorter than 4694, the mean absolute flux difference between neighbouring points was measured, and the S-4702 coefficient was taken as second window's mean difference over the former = 1.90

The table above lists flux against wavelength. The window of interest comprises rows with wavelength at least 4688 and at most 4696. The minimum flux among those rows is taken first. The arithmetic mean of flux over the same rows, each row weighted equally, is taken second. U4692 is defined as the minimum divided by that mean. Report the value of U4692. 0.995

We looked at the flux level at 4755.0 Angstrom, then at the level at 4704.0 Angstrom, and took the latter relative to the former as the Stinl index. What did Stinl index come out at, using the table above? 0.93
